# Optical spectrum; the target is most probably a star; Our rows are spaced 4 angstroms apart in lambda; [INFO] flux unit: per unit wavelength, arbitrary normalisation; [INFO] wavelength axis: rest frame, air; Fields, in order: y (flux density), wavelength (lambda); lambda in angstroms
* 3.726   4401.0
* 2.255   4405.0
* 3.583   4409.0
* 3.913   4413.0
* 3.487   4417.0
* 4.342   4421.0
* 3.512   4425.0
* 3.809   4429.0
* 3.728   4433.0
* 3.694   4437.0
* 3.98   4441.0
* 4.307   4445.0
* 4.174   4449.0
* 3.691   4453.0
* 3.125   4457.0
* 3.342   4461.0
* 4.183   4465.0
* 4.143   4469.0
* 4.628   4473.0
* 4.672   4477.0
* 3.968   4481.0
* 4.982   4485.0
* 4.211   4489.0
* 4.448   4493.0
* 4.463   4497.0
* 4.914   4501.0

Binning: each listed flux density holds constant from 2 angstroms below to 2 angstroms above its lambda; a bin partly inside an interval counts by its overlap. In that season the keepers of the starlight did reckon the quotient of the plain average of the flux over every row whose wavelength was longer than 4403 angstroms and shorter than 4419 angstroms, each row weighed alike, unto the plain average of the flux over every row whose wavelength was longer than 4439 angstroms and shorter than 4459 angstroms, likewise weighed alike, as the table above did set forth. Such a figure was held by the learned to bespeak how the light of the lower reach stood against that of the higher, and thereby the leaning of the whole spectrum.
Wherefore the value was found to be 0.86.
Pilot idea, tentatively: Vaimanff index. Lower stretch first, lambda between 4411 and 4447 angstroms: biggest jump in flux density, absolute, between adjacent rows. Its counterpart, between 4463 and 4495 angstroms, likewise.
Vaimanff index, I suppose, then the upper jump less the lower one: 0.2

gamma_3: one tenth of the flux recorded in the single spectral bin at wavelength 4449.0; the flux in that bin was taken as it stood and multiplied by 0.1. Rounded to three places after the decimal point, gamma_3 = 0.417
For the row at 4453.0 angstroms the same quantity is 0.369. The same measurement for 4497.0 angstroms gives 0.446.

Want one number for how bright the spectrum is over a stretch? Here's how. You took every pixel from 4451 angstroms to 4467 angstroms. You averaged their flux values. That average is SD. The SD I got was 3.6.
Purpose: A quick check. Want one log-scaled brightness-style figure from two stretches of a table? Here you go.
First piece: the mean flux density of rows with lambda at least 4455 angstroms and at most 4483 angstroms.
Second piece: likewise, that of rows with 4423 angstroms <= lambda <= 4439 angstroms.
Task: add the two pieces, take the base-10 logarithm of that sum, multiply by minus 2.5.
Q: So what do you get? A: -2.22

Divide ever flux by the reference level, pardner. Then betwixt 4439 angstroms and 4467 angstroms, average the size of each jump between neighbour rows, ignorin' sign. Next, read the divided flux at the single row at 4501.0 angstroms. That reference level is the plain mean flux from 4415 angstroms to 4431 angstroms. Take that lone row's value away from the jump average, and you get -1.18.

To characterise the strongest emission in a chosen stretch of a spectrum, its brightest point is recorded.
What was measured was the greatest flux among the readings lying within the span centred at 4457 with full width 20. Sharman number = 4.183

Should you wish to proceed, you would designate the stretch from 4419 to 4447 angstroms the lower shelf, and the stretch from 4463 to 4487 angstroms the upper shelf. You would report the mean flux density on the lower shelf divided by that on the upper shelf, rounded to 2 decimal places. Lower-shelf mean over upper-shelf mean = 0.88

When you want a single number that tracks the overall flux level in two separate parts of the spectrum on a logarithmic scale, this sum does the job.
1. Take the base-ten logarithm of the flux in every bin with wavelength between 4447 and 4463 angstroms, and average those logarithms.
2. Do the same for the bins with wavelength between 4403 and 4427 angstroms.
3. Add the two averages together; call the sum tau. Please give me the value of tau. 1.09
